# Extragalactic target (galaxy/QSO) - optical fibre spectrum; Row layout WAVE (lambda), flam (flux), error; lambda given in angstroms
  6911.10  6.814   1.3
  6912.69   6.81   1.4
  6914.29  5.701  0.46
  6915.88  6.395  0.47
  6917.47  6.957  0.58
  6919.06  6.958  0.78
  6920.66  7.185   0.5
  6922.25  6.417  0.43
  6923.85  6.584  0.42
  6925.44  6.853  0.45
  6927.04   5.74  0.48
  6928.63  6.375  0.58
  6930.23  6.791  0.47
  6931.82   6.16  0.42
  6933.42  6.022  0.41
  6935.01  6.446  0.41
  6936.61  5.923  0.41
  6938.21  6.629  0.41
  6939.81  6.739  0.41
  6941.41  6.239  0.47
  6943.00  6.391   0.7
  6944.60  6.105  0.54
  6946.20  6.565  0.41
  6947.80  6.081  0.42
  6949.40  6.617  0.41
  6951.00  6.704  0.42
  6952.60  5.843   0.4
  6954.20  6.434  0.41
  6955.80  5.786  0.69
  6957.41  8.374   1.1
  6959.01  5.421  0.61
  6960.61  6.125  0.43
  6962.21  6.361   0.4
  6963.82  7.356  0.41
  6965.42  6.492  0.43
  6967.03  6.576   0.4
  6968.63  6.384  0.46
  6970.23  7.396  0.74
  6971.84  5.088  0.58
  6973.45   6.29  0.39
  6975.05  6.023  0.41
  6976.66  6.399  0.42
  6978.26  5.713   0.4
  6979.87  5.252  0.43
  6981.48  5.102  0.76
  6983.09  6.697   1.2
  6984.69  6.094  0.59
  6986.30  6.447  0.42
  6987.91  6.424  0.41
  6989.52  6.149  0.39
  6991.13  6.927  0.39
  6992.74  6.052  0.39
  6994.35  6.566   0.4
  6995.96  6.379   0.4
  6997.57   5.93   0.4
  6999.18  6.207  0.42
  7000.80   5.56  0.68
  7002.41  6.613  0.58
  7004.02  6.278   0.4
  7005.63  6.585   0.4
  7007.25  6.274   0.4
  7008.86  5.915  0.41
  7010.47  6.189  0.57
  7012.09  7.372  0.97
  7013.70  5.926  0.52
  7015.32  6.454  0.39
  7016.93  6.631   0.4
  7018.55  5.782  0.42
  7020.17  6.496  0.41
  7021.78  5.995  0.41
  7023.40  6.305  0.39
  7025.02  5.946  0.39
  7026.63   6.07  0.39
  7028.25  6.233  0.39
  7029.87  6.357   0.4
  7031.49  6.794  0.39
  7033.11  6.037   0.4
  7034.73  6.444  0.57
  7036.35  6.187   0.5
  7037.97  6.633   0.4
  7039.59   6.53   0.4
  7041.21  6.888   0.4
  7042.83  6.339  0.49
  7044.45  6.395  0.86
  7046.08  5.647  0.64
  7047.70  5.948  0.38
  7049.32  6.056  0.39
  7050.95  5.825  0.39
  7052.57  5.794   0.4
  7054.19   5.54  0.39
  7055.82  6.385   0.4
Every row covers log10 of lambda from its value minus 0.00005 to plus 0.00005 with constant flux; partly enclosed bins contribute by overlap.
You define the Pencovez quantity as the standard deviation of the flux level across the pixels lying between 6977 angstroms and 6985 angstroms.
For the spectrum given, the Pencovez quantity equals 0.6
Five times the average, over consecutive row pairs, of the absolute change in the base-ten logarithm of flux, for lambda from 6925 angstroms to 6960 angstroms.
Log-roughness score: 0.24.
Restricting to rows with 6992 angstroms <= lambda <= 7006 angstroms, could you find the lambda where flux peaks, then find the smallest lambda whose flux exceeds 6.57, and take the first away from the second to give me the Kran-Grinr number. 0.0 angstroms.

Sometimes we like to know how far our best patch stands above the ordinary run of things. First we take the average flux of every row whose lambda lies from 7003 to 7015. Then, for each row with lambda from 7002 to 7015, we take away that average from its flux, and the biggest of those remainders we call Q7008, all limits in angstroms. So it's 1.0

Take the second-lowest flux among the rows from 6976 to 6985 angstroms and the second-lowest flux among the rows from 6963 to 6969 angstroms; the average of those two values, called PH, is 5.87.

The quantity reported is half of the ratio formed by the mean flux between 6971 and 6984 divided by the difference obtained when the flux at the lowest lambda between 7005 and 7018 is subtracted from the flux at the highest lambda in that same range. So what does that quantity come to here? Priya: 63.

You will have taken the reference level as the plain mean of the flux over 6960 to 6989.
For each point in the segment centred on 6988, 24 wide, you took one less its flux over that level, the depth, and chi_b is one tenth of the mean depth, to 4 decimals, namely 0.0013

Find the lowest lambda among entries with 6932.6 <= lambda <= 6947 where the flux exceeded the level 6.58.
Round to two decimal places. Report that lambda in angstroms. 6938.21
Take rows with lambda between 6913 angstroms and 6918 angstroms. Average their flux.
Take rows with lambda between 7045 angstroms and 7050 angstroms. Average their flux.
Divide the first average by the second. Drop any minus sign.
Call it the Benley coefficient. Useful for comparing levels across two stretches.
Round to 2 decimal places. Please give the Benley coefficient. 1.08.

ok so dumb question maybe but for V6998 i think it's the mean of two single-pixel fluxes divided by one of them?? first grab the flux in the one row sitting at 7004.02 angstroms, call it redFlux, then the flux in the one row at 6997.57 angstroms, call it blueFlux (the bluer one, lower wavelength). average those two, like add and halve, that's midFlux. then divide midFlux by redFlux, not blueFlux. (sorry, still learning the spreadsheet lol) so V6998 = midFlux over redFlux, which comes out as 0.97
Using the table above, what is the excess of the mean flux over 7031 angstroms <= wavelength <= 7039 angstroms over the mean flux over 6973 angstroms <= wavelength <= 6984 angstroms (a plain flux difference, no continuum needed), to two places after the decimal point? 0.49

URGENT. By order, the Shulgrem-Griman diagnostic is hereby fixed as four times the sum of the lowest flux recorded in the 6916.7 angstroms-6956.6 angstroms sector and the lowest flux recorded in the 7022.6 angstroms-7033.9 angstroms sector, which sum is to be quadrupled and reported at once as 46.7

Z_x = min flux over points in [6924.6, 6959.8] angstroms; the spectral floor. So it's 5.421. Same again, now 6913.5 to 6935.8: 5.701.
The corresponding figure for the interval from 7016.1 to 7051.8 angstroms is 5.647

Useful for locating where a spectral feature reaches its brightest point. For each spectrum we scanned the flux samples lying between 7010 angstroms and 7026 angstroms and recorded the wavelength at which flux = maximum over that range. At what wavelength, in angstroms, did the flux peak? 7012.09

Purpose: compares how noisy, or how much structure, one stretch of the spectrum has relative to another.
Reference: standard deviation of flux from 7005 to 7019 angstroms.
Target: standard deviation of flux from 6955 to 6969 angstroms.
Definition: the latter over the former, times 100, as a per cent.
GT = 178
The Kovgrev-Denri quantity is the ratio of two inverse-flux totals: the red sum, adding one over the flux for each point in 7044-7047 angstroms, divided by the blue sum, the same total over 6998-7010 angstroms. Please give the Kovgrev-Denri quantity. 0.3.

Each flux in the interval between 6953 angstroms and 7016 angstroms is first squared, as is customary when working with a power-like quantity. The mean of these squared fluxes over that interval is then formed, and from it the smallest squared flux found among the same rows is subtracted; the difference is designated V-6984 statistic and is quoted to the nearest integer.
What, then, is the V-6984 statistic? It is 14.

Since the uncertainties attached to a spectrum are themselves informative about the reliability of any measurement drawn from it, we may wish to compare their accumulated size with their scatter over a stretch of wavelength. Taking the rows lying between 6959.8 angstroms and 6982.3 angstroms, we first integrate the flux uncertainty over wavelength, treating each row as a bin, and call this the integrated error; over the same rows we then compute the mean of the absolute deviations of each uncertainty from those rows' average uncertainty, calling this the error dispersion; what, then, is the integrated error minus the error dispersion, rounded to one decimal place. 10.6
